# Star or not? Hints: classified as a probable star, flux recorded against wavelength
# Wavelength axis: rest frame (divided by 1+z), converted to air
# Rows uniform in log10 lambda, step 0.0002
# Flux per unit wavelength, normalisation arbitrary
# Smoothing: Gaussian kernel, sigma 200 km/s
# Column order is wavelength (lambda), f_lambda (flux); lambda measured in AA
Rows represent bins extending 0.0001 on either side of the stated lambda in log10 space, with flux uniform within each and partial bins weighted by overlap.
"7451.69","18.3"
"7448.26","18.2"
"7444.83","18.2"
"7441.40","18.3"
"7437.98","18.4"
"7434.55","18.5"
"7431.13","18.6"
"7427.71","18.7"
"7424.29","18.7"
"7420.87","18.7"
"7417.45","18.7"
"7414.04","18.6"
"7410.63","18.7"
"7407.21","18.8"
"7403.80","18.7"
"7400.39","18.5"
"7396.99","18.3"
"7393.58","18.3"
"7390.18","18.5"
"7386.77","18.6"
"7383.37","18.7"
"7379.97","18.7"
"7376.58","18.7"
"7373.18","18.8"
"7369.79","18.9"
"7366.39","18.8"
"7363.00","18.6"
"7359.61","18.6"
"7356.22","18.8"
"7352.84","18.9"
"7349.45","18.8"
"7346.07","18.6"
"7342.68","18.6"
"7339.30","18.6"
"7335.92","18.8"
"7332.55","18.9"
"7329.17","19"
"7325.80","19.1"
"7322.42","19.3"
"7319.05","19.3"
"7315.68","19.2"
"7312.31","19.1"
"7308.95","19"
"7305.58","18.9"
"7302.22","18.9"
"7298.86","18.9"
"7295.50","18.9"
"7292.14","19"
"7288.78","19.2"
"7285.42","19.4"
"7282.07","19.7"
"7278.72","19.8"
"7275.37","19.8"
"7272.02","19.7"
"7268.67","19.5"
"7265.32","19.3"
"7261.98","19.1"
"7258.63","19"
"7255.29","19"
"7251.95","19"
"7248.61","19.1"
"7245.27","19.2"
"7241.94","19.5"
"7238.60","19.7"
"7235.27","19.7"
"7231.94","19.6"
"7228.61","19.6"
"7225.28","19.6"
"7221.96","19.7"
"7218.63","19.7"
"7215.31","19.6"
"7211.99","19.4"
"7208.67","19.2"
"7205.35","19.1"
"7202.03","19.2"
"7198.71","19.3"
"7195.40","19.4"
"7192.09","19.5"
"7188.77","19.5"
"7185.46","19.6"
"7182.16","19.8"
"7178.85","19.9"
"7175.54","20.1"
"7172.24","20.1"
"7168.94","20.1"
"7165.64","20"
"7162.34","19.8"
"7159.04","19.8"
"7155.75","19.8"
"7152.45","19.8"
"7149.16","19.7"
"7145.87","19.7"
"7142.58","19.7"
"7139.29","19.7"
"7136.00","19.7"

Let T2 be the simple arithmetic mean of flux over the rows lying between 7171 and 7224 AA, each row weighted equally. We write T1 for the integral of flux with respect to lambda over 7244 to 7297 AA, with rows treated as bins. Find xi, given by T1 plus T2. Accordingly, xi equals 1042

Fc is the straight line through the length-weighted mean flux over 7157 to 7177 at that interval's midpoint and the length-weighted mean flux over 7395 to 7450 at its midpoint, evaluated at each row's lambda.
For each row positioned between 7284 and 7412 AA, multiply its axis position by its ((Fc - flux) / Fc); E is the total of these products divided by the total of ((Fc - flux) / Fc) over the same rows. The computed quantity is 7342.1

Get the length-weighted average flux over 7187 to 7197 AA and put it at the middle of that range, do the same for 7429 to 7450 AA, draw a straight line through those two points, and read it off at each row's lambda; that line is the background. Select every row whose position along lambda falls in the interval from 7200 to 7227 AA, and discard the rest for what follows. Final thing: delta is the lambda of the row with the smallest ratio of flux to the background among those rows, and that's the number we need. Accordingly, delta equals 7205.35 AA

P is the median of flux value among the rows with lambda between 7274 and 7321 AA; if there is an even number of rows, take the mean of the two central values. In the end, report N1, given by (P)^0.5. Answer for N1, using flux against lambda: 4.38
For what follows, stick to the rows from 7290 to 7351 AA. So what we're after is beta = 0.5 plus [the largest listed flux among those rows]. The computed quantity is 19.80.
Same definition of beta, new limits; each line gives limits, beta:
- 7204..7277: 20.30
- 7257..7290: 20.30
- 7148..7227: 20.60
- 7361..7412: 19.40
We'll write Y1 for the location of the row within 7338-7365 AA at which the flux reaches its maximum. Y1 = 7352.84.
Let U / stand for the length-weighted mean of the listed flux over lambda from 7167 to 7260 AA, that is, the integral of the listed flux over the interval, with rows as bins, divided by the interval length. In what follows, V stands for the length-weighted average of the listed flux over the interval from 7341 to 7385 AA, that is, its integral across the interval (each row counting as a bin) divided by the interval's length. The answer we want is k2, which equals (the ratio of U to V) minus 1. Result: 0.042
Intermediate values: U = 19.5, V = 18.7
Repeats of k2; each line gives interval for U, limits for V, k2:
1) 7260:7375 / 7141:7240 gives -0.031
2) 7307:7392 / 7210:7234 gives -0.039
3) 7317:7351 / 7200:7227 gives -0.027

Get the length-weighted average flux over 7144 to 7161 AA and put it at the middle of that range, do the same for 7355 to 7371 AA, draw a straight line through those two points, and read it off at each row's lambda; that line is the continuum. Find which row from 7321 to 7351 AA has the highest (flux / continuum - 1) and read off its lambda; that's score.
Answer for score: 7322.42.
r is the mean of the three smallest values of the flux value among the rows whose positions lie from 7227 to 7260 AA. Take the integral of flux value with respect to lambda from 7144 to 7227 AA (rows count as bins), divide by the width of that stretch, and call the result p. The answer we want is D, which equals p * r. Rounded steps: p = 19.7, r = 19.0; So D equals 373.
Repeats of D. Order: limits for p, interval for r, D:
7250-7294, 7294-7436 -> 355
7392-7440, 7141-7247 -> 356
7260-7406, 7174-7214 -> 363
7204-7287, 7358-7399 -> 357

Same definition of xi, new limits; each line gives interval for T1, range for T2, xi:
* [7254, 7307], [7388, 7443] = 1039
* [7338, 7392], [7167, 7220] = 1029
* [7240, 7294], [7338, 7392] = 1062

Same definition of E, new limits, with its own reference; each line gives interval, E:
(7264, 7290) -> 7277.5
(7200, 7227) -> 7207.1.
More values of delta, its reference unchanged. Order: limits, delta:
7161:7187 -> 7185.46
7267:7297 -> 7295.50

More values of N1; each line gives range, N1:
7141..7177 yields 4.45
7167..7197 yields 4.45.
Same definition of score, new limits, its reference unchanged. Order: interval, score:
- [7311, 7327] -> 7322.42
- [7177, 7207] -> 7178.85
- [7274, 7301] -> 7278.72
